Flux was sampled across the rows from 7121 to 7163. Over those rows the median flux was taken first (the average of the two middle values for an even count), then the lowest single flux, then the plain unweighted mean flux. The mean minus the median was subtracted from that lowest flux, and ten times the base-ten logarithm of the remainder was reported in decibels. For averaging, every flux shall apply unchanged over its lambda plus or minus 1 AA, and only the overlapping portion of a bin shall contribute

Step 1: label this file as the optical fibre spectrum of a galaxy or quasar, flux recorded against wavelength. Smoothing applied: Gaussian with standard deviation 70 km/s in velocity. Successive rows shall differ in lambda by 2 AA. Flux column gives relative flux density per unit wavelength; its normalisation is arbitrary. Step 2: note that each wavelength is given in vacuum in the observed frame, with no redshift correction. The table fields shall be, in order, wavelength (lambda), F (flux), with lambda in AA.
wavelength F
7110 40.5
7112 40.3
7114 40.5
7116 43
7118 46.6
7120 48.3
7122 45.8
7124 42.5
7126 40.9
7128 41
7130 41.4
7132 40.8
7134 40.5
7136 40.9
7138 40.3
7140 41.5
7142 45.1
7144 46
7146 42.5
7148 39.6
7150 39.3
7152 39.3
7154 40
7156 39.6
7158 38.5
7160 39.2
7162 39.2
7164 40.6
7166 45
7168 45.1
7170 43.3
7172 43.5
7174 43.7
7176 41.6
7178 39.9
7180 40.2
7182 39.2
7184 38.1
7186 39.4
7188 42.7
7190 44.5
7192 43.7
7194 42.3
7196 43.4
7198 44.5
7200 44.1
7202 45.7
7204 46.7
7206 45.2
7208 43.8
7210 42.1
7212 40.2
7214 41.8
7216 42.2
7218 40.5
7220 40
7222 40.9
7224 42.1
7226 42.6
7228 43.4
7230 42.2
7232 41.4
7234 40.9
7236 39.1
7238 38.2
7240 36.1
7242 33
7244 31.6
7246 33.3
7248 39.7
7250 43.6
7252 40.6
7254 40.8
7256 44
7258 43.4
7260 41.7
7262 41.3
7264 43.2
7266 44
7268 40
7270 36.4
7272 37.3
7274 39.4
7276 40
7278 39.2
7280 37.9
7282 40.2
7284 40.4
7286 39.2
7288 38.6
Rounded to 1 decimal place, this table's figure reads 15.8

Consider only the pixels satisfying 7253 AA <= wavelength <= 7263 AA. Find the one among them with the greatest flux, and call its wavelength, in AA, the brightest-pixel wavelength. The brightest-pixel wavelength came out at 7256 AA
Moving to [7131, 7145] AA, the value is 7144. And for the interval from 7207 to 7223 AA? 7208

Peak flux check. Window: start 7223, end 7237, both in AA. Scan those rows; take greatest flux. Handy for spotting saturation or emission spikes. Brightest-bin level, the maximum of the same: 43.4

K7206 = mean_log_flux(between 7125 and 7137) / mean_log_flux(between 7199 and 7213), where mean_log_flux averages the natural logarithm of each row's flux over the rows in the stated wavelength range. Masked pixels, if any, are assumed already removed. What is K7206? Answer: 0.98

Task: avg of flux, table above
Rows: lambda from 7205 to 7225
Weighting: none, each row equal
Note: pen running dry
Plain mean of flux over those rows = 41.9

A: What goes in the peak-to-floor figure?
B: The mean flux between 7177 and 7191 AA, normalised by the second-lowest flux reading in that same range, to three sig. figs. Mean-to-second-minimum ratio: 1.03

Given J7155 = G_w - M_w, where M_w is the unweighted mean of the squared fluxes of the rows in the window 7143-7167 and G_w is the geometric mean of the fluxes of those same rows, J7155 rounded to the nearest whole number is -1624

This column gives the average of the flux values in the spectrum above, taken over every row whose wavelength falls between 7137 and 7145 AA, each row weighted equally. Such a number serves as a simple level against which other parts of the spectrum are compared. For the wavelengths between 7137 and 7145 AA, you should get 43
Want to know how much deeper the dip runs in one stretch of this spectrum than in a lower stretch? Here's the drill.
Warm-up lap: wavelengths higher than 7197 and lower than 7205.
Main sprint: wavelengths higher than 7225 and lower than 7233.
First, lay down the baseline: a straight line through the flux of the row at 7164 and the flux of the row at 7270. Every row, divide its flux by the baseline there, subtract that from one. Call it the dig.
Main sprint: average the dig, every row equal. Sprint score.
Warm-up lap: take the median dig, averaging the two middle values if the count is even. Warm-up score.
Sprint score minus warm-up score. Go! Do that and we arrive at 0.04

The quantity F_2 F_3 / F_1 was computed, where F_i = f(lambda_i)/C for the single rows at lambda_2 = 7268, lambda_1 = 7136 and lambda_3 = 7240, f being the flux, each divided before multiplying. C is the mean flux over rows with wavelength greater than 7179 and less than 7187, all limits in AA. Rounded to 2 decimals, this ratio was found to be 0.90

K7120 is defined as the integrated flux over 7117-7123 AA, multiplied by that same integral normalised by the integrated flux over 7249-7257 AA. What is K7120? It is 234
